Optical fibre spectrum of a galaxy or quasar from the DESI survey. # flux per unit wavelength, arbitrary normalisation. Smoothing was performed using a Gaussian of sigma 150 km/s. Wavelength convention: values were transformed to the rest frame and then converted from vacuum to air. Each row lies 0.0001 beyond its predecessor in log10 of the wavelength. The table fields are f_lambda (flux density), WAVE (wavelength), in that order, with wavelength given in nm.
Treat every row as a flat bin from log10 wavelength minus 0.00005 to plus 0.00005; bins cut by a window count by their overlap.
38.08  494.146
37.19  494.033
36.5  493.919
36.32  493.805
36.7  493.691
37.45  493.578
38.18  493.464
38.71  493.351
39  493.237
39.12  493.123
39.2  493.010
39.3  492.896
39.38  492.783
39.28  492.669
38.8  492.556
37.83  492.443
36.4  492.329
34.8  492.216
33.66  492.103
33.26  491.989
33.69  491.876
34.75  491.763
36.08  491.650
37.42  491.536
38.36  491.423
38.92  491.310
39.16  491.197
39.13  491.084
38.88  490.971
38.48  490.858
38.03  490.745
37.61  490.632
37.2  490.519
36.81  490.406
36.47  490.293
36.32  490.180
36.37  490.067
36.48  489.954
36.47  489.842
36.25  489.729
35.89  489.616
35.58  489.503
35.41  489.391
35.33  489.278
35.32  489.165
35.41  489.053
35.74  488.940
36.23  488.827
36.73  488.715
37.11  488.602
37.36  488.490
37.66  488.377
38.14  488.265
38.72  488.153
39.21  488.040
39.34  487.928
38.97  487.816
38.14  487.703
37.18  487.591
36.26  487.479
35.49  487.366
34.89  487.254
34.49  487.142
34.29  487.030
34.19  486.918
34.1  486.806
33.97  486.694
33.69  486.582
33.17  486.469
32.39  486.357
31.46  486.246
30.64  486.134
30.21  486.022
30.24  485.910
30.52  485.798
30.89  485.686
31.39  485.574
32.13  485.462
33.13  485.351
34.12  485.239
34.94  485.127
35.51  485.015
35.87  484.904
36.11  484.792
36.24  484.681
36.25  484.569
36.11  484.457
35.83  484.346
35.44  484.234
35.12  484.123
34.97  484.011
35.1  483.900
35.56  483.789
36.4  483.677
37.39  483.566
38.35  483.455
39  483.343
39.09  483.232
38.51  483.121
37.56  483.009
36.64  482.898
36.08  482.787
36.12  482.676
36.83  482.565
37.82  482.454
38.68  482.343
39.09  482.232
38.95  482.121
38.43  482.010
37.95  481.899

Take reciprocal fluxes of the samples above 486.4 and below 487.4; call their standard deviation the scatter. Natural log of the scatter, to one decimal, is -7.5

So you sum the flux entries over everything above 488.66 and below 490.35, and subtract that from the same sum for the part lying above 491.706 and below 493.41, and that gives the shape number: 17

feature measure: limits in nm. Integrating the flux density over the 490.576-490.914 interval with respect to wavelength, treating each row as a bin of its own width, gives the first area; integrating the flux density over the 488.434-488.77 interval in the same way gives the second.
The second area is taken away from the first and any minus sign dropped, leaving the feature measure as 0.4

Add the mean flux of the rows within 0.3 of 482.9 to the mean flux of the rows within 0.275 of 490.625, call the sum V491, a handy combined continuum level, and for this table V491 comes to 75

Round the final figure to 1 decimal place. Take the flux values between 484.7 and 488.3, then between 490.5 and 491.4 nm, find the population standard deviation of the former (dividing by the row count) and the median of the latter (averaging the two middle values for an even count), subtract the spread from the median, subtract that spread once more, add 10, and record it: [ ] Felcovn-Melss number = 43.2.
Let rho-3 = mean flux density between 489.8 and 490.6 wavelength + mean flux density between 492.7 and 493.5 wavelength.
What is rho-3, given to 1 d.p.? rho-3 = 75.6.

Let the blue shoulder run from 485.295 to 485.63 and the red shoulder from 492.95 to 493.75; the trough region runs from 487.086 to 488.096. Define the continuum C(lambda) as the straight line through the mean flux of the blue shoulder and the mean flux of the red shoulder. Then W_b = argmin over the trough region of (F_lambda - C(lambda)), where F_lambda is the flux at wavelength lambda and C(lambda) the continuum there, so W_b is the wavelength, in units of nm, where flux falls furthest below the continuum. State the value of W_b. 487.142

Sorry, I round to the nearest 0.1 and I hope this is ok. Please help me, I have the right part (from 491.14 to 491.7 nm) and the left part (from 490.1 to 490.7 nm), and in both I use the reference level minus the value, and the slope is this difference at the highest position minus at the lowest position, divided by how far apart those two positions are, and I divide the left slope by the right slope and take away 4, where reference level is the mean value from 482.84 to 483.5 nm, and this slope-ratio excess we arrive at -4.4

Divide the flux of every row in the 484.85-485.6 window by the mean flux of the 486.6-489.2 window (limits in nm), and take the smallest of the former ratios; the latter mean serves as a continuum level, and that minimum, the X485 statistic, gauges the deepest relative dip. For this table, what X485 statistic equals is 0.86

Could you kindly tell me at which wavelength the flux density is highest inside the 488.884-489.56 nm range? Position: 488.940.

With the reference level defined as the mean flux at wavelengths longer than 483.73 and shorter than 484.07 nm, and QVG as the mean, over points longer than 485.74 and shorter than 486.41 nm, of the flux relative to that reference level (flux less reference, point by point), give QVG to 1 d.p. -4.3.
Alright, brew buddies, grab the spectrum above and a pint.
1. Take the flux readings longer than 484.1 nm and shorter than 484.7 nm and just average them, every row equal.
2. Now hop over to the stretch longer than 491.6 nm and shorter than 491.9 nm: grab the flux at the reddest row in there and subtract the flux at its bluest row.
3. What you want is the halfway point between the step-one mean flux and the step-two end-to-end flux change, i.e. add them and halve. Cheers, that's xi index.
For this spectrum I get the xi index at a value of 16.7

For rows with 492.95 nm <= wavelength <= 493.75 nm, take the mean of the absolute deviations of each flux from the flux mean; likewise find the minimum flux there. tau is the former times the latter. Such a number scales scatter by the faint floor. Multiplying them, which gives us 28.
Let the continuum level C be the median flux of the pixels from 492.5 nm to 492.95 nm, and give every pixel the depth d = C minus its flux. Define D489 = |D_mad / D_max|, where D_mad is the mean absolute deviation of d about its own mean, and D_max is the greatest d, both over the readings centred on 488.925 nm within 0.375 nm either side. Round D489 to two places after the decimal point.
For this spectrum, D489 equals 0.15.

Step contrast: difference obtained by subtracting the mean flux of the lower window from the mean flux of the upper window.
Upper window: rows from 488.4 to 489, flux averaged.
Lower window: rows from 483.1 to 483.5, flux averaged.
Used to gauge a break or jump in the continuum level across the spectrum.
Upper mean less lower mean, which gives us -2.1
